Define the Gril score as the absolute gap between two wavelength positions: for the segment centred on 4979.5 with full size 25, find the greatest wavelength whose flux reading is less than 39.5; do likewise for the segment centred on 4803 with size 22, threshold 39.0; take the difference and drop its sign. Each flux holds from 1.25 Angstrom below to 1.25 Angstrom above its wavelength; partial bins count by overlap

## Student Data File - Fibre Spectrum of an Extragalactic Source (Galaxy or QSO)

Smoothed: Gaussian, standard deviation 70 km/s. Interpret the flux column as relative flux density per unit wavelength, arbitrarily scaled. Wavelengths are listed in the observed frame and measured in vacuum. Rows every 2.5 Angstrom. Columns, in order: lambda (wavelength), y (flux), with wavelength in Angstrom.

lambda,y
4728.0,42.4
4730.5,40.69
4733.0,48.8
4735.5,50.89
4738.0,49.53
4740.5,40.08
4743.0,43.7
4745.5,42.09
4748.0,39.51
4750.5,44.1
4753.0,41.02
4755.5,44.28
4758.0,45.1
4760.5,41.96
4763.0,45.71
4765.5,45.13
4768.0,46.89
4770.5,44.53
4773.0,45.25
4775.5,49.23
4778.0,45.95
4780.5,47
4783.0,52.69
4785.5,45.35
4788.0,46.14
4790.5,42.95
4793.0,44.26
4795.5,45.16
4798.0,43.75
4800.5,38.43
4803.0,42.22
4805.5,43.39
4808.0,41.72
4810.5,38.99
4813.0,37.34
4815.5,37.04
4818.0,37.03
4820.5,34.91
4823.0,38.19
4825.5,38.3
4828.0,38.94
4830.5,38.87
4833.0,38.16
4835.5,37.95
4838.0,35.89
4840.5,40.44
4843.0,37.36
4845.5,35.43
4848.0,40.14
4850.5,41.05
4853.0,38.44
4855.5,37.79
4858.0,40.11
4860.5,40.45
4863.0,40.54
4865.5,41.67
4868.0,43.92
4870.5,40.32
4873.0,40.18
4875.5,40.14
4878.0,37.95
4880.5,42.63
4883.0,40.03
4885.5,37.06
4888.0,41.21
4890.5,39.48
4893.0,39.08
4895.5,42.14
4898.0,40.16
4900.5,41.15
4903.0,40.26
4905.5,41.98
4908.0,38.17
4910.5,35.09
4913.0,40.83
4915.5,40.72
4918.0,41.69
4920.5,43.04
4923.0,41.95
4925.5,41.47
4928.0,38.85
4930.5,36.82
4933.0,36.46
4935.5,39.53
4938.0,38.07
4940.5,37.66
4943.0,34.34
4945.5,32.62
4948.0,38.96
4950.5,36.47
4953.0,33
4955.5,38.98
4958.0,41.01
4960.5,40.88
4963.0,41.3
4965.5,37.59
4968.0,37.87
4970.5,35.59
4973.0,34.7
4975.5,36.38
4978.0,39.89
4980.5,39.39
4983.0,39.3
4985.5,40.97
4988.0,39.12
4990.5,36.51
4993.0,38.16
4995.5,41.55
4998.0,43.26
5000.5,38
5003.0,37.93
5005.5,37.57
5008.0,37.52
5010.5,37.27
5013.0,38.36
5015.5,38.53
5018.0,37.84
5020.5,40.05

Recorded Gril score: 177.5 Angstrom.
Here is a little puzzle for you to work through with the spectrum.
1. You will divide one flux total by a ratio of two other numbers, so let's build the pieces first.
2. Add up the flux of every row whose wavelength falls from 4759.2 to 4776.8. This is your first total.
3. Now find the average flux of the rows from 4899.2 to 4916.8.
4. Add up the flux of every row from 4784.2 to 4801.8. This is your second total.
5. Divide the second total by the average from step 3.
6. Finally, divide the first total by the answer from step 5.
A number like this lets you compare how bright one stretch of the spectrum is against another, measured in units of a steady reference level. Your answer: 41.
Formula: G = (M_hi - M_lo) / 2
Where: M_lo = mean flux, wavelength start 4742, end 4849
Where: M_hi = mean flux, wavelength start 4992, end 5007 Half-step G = -1.3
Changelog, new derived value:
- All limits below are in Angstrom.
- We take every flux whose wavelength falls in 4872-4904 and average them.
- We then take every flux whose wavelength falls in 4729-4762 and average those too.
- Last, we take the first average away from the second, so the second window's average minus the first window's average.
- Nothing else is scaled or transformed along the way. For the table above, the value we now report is 3.9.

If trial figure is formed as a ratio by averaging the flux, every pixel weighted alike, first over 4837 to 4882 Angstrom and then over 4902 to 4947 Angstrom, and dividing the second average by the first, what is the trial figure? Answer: 0.98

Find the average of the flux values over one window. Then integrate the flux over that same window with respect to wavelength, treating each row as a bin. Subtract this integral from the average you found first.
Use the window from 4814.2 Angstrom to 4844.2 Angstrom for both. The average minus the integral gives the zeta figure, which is -1095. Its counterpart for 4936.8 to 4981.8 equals -1649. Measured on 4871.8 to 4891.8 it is -757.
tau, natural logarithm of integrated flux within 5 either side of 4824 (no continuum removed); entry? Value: 5.93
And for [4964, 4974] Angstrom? 5.90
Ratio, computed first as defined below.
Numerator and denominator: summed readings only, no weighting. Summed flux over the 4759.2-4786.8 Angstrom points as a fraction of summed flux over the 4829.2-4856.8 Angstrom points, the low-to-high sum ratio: 1.21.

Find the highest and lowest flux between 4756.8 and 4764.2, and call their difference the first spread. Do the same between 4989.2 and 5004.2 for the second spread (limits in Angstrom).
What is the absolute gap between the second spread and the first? 3.0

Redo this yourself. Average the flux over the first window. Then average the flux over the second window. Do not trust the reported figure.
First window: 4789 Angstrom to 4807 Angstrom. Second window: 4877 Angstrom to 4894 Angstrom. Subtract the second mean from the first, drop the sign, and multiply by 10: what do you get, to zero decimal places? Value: 32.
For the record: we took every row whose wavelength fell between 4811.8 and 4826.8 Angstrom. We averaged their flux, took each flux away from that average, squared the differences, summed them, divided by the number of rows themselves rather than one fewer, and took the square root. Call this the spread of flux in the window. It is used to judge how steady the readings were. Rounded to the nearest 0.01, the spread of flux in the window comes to 1.12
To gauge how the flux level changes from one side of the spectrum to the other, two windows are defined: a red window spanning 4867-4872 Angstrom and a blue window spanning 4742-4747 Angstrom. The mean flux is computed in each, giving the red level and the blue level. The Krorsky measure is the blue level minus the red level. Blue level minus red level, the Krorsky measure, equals 0.8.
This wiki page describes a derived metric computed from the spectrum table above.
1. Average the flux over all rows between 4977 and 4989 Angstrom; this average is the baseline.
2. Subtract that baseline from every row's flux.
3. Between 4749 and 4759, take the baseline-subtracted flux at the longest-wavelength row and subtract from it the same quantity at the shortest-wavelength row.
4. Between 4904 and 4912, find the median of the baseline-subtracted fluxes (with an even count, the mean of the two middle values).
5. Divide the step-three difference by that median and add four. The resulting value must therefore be 3.4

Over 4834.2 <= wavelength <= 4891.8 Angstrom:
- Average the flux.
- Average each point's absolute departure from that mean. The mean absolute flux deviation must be 1.6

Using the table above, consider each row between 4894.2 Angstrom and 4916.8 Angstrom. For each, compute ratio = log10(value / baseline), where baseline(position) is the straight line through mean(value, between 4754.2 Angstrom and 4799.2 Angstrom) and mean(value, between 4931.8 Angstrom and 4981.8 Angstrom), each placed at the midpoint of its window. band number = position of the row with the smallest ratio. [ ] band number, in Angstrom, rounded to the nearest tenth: 4910.5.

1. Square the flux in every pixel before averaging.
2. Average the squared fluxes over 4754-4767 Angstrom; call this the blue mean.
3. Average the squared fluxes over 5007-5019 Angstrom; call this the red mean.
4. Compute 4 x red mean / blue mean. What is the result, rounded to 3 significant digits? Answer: 2.91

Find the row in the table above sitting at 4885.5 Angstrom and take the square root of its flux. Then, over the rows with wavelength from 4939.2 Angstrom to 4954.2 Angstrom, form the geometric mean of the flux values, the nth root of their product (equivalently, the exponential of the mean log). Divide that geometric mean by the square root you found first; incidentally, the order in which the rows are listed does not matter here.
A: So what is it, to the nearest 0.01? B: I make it 5.82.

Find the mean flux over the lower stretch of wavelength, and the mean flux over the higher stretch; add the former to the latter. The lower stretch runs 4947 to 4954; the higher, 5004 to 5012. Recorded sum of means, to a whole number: 74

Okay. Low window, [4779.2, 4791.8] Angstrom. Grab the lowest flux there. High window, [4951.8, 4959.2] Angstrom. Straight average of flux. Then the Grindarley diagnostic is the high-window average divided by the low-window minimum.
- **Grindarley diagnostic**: 0.88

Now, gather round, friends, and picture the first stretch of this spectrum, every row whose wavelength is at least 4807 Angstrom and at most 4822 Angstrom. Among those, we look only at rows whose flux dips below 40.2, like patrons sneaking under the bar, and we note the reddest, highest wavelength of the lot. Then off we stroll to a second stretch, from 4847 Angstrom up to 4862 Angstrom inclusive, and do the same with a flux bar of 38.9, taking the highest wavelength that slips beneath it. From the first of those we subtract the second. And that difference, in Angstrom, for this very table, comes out -35.0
